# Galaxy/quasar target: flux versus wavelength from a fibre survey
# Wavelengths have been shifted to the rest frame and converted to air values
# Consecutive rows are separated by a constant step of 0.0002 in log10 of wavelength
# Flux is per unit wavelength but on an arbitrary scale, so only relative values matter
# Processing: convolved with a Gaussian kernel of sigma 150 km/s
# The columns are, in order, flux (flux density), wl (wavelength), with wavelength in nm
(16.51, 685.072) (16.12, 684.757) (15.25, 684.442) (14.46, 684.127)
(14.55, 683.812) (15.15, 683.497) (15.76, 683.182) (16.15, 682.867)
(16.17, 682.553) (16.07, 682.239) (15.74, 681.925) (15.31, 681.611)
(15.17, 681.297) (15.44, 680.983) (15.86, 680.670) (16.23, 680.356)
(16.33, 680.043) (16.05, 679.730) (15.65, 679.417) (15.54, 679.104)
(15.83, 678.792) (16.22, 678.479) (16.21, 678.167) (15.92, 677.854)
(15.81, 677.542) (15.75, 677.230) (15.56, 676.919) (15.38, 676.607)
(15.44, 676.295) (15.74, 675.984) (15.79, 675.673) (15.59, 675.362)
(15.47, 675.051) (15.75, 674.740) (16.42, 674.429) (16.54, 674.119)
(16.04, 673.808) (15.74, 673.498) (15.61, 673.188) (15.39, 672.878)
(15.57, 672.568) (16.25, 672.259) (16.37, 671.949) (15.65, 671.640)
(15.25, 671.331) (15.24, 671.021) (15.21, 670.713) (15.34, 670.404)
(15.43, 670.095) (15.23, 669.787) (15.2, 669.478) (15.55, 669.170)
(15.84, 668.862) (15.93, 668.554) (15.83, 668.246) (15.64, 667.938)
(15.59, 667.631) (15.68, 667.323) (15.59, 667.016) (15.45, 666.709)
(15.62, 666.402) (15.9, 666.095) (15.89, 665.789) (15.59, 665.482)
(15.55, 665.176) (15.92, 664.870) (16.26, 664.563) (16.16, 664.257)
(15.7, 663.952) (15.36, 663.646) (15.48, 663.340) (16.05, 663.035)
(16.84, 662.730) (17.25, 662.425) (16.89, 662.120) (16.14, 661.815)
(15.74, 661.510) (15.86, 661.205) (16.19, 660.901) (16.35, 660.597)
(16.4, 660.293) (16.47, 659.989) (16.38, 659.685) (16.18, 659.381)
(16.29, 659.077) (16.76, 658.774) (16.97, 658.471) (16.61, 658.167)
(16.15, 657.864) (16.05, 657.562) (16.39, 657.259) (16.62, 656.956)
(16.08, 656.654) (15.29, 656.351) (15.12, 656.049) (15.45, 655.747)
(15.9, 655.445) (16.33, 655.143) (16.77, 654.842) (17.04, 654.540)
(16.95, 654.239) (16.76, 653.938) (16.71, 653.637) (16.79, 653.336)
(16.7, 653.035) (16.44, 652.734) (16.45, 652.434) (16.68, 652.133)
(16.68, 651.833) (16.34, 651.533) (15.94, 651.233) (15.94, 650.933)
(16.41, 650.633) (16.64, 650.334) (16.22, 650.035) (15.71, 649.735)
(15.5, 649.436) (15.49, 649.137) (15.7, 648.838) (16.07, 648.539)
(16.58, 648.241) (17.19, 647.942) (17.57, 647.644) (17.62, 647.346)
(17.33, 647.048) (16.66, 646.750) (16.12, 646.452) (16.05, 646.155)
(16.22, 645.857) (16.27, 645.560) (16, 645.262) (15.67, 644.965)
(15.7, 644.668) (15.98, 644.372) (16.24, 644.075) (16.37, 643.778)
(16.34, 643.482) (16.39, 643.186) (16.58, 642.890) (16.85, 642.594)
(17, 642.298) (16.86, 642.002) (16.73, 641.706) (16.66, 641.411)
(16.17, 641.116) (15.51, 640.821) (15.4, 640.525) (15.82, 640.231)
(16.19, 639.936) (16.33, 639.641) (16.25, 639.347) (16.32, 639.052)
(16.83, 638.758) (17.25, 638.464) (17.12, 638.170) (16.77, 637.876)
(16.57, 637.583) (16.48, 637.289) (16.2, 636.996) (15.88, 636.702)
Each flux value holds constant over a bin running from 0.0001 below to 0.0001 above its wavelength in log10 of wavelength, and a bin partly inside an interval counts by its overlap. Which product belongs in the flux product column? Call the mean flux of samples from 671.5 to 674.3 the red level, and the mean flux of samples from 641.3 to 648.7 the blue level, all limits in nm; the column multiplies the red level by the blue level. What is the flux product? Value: 263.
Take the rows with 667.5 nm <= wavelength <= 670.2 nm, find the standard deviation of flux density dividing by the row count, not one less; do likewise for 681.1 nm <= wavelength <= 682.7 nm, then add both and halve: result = 0.32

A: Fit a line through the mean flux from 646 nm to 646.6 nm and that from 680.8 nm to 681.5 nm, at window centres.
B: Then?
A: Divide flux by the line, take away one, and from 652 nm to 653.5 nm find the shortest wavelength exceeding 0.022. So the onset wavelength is 652.133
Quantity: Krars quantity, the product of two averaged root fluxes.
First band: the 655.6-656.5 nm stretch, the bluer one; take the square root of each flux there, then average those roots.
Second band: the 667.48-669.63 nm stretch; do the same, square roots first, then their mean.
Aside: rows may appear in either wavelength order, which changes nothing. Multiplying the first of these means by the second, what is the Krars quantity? 15.5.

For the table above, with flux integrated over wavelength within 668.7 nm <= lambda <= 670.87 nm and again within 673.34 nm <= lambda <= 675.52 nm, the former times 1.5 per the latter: 1.44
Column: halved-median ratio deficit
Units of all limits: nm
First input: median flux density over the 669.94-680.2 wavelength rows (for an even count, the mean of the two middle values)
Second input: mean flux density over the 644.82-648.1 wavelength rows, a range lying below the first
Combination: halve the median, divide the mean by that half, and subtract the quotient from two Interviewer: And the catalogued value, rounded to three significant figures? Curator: -0.110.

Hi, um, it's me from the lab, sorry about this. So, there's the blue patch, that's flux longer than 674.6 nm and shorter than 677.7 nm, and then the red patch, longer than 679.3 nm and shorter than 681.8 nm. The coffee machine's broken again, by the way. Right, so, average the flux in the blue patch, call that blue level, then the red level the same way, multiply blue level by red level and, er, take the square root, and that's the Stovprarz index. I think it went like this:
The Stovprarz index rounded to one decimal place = 15.7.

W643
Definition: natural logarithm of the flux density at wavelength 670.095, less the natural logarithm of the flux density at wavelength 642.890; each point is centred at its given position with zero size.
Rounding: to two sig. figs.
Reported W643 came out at -0.072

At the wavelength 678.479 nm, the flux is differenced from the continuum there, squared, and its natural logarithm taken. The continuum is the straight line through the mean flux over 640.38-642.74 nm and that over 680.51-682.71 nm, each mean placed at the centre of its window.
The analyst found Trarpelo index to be -1.5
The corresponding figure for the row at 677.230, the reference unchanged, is -9.5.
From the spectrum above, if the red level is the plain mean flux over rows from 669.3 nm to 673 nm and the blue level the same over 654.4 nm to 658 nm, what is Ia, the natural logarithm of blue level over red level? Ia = 0.037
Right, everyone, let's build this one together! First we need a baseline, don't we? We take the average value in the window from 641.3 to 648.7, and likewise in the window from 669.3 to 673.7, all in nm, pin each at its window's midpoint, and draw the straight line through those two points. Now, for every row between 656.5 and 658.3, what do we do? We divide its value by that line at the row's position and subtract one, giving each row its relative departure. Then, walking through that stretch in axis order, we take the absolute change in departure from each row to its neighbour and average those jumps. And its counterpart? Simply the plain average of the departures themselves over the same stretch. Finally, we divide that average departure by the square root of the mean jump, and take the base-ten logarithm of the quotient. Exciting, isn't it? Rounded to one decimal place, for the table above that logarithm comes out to -1.0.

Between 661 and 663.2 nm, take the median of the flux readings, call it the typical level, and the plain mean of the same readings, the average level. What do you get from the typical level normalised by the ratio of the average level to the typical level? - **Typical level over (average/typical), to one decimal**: 15.9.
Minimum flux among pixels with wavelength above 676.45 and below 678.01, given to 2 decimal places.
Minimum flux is 15.38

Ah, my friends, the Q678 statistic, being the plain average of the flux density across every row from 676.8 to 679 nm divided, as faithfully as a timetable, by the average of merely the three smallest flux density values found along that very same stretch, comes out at 1.012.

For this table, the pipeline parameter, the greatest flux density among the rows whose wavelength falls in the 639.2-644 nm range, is 17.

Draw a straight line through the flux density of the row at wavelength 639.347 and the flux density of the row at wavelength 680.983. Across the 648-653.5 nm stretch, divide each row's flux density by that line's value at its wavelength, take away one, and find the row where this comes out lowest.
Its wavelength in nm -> 649.137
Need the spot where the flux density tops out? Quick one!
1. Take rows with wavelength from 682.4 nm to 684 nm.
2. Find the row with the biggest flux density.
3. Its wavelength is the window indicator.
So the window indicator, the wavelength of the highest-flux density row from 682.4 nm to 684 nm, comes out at 682.553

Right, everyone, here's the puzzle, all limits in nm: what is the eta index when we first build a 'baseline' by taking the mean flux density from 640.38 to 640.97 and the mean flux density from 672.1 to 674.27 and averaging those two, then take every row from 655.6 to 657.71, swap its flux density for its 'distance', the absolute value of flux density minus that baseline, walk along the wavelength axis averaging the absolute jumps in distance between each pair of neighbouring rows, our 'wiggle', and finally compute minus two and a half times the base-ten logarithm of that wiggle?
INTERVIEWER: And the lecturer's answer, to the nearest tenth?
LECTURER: 1.4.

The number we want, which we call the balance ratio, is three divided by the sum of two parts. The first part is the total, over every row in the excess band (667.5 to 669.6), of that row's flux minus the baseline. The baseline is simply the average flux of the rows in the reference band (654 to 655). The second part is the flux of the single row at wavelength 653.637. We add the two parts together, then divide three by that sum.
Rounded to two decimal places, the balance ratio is 0.38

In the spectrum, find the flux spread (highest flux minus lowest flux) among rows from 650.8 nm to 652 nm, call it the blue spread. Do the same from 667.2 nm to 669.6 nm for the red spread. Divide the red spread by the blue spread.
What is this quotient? 1.0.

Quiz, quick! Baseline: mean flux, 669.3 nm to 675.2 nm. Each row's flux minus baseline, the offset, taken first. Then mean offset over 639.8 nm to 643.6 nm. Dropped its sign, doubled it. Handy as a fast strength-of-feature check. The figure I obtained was 1.4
